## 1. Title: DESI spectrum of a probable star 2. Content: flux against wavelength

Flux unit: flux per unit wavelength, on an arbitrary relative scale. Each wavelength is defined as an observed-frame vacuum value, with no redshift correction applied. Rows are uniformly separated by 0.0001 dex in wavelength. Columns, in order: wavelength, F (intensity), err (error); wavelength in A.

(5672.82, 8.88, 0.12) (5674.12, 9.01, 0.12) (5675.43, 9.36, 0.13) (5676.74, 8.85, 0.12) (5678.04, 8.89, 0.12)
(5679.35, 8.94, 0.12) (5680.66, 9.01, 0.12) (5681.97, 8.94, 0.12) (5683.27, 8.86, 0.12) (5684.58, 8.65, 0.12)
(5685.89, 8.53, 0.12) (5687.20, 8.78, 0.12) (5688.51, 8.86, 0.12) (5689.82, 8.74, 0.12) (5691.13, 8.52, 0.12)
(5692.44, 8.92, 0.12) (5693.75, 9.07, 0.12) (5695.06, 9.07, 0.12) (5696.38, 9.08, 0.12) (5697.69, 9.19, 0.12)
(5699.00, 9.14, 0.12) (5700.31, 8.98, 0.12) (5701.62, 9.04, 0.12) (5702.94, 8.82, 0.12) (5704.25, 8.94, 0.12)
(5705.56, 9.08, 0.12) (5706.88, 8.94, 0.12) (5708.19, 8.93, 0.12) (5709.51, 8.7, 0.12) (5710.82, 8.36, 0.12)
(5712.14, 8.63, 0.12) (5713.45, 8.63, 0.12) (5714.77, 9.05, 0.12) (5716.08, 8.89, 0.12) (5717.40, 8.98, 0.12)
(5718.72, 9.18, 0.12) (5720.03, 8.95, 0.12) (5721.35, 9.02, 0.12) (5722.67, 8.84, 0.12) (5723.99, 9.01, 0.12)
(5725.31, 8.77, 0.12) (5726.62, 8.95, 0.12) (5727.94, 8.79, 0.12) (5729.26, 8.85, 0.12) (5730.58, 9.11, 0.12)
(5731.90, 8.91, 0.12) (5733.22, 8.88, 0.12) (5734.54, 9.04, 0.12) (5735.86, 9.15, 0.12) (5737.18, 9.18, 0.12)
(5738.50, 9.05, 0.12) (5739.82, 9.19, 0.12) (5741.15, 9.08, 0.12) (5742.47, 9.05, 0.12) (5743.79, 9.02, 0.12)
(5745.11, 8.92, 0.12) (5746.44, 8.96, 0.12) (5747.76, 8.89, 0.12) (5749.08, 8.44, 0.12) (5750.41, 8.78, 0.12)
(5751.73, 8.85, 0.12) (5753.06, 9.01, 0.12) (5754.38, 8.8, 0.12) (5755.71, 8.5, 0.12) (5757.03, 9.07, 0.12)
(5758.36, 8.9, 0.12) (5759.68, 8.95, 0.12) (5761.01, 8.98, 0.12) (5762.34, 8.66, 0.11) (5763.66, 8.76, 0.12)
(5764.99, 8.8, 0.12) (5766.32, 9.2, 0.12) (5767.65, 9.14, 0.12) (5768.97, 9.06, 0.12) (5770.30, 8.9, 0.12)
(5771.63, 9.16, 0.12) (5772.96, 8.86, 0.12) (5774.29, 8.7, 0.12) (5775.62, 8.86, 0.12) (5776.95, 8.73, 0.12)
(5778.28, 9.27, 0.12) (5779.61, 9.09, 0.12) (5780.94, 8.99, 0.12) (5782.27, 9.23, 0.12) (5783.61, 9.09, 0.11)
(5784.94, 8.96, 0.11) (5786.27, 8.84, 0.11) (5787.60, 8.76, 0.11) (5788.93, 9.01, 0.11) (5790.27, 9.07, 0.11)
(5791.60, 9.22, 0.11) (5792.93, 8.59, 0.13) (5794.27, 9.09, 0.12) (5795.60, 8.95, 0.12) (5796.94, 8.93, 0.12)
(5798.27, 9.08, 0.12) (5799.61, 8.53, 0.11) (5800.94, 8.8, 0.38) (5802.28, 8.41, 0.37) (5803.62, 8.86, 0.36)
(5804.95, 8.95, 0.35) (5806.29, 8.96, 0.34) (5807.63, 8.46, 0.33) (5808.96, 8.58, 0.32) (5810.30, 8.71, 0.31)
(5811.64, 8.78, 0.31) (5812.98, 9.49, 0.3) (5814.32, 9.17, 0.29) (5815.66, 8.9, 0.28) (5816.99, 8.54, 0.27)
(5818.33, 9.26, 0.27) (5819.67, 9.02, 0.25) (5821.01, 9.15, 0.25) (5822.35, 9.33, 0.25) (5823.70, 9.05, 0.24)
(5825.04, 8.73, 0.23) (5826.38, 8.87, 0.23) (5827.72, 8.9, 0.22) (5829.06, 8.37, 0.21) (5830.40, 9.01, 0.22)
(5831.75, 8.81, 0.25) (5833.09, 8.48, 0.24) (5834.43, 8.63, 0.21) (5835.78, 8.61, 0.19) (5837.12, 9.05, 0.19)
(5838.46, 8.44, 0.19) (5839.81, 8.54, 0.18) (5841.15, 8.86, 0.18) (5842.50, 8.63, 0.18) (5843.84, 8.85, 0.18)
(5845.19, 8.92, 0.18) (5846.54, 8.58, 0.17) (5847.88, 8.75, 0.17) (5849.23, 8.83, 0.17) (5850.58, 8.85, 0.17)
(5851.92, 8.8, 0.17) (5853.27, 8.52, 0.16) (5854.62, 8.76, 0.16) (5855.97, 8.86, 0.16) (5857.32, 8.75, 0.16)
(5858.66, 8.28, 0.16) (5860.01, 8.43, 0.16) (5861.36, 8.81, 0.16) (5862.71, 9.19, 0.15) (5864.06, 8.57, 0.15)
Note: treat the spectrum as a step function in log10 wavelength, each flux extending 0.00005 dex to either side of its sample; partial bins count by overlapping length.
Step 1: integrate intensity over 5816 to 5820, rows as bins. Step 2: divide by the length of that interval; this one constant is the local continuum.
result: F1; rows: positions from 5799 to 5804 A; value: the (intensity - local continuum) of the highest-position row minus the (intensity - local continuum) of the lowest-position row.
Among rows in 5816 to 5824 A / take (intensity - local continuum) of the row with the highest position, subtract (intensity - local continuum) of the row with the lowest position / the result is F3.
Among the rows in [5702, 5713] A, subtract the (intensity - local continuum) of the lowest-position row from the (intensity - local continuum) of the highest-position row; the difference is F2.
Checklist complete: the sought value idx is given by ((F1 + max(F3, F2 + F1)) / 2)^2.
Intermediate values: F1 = 0.33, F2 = -0.19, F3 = 0.5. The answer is 0.18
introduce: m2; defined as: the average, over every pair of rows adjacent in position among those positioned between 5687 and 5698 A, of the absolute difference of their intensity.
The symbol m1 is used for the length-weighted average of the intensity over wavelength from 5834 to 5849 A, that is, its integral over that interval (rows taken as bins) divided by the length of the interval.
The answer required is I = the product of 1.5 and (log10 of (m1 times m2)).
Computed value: 0.11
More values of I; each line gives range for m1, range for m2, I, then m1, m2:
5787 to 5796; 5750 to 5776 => 0.34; 8.96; 0.19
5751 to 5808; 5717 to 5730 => 0.25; 8.91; 0.17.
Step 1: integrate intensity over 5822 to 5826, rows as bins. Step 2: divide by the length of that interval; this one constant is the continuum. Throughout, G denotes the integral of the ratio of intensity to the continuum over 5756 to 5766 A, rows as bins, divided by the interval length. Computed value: 0.99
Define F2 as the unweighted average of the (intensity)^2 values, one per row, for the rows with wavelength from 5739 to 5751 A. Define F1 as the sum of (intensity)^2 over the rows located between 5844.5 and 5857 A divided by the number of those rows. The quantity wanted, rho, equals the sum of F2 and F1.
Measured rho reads 157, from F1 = 76.8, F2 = 79.7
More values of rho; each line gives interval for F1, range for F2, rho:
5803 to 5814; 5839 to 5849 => 155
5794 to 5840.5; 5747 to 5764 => 156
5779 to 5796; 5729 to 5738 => 162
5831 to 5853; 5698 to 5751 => 156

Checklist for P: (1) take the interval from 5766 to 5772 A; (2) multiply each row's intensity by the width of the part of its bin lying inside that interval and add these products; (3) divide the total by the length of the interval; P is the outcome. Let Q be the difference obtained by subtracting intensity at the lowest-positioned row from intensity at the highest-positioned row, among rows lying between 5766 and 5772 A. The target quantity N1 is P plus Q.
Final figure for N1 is 9.0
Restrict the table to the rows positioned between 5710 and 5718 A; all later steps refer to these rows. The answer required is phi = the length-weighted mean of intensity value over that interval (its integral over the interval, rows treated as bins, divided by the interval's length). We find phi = 8.76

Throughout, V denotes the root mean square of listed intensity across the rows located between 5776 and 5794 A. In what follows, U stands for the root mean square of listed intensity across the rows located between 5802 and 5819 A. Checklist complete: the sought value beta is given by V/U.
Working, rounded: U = 8.86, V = 8.99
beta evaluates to 1.02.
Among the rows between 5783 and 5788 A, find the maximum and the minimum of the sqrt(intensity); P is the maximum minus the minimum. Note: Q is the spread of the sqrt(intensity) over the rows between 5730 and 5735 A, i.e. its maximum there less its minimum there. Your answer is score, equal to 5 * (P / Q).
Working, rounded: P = 0.06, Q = 0.038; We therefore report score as 7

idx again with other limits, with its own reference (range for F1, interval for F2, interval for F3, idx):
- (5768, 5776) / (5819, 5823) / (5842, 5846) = 0.00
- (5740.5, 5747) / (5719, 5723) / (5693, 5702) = 0.01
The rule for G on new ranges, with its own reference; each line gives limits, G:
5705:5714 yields 0.97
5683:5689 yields 0.97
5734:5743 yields 1.01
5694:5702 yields 1.01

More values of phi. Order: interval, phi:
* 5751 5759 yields 8.85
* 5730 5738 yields 9.05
